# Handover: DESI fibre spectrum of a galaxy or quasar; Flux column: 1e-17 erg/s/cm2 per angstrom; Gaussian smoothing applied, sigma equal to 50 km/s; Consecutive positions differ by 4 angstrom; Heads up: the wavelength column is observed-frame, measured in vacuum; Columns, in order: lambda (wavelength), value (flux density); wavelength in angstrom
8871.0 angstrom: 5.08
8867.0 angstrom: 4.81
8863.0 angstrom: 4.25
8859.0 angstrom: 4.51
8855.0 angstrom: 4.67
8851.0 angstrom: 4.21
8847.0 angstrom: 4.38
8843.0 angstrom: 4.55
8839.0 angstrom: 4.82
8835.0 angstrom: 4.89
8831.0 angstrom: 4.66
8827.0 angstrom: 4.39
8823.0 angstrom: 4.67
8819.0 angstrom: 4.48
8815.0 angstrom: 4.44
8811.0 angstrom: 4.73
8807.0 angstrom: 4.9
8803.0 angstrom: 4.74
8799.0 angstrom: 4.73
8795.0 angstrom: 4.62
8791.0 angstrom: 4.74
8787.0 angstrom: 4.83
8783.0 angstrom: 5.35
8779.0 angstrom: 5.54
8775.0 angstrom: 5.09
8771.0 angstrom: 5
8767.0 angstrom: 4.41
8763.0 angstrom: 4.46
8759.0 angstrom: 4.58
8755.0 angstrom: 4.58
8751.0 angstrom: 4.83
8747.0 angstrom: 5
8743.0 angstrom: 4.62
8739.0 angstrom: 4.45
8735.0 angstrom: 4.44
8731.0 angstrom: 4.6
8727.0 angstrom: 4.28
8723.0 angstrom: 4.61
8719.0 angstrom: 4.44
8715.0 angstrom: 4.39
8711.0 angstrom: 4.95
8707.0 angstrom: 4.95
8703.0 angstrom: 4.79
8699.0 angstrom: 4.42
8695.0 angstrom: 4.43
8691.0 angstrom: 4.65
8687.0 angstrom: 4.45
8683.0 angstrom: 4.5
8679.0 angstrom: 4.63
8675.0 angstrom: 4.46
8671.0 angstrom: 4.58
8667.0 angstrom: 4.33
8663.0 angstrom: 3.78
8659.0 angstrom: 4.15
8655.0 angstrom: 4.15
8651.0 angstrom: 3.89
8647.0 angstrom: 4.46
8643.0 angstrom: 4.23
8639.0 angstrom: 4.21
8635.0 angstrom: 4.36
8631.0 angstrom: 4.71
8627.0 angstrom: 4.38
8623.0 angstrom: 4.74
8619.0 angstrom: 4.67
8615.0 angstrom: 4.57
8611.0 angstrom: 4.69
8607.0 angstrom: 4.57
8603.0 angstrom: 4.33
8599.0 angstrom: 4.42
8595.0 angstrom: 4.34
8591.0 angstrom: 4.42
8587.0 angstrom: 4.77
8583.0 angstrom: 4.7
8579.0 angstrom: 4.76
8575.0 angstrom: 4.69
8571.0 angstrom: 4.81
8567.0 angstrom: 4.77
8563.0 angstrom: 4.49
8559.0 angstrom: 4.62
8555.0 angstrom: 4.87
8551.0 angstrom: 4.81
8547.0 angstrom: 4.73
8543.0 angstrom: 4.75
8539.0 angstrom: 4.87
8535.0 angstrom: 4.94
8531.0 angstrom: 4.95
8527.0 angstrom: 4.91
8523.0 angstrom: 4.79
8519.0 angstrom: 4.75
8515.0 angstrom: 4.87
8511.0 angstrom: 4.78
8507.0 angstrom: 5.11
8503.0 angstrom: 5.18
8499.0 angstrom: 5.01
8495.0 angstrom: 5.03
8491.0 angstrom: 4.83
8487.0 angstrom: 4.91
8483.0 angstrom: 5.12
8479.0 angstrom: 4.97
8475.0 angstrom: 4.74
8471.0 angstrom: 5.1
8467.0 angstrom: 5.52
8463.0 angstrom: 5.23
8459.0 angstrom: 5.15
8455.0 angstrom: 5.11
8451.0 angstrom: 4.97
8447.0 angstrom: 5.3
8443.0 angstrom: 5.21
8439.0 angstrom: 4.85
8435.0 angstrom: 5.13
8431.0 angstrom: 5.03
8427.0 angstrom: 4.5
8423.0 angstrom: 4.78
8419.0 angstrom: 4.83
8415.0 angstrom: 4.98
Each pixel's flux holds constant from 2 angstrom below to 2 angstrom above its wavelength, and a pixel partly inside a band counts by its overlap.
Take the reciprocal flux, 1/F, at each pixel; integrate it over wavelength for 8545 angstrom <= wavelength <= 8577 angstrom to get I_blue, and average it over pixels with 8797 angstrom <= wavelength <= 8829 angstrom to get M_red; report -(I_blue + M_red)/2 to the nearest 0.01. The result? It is -3.50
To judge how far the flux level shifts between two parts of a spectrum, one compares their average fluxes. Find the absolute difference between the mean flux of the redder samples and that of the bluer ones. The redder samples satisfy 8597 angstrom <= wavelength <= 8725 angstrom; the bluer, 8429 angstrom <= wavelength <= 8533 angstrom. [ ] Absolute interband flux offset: 0.56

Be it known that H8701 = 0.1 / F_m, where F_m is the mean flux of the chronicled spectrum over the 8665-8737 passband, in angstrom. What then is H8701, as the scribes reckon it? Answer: 0.0220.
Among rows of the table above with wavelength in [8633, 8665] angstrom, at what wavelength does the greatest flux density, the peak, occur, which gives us 8647.0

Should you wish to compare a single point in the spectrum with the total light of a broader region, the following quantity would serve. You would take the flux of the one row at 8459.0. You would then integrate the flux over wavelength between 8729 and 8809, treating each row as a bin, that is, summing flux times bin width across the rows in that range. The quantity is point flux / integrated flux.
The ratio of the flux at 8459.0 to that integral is 0.0135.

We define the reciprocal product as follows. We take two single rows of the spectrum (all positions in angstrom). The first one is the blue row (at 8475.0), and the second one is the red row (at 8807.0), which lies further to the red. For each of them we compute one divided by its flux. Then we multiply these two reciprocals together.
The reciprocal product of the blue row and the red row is 0.0431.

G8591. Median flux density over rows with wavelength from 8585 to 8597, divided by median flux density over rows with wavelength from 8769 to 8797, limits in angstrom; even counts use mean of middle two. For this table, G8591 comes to 0.88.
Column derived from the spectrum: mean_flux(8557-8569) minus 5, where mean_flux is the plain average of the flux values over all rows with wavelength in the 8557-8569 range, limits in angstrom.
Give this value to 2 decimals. -0.37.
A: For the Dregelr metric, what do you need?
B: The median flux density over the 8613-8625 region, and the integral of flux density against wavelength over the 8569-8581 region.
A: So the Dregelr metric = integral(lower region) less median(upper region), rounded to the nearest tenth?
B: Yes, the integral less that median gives 52.4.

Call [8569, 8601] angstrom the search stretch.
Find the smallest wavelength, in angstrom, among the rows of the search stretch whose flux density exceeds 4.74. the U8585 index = 8571.0 angstrom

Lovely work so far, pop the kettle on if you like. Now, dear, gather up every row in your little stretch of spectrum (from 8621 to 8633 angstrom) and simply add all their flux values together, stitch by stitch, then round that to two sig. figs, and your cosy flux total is 14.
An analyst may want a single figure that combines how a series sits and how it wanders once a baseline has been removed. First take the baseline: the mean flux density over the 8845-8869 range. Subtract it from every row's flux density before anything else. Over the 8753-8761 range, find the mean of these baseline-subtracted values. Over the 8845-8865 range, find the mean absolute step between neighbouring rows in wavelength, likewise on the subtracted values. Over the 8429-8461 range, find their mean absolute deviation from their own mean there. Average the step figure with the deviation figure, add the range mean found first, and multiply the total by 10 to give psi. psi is 3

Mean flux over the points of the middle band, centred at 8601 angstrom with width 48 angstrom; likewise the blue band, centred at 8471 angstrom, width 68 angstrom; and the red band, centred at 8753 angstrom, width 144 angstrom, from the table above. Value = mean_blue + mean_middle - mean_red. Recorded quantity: 5.0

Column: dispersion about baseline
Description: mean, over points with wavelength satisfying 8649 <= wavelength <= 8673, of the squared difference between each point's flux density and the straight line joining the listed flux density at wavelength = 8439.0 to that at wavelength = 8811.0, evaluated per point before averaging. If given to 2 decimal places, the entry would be 0.47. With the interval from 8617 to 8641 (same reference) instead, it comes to 0.12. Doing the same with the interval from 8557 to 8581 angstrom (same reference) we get 0.03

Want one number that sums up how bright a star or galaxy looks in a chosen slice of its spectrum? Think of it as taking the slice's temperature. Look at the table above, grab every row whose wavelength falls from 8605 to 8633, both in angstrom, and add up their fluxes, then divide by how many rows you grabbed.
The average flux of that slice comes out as 4.6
